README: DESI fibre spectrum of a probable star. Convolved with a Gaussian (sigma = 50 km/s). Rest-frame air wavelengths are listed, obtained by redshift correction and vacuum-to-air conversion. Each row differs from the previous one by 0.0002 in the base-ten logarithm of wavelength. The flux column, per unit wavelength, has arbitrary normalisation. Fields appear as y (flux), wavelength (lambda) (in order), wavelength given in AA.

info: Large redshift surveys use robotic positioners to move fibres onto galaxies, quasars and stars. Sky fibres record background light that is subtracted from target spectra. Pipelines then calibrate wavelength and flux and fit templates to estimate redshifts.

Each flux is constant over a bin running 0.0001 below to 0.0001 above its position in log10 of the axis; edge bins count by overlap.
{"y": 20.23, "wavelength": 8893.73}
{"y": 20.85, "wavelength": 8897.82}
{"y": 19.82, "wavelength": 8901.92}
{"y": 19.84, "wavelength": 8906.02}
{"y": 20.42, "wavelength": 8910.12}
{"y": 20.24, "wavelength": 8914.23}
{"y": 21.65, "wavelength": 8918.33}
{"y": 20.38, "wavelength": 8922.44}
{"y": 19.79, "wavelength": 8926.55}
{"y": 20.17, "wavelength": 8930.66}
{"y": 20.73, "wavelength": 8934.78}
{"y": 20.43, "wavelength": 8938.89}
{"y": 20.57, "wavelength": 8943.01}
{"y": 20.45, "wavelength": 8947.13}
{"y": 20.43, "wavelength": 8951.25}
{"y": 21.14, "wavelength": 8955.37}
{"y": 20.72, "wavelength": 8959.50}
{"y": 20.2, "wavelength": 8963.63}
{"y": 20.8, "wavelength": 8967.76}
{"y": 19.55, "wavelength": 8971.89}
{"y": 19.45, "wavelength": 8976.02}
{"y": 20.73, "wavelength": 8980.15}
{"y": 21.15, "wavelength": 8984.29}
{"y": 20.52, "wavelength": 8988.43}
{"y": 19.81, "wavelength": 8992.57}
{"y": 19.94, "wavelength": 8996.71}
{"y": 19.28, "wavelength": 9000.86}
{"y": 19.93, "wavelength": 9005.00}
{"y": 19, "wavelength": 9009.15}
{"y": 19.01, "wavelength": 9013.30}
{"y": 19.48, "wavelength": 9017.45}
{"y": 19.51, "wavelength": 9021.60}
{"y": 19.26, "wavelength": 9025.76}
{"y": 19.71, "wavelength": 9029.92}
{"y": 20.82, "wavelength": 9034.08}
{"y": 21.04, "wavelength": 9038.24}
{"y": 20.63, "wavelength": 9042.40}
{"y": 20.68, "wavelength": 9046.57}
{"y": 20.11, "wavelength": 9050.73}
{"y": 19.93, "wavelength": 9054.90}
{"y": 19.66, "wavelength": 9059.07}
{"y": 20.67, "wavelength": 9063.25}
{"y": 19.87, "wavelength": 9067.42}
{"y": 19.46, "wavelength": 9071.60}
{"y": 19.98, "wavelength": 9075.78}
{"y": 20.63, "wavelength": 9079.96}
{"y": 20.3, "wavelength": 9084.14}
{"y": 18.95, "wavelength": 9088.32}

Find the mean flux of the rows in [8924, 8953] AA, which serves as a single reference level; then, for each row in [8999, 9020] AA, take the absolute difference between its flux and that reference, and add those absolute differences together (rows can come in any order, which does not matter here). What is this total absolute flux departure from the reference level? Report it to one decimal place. 5.1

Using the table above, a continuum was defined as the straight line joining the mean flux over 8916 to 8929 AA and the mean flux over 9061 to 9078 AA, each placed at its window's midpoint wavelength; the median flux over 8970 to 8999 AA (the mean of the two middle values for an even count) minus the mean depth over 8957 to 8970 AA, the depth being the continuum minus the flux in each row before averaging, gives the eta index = 20.1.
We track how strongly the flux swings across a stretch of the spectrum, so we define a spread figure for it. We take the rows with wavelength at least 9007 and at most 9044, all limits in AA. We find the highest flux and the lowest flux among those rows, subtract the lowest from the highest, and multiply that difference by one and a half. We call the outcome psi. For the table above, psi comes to 3.06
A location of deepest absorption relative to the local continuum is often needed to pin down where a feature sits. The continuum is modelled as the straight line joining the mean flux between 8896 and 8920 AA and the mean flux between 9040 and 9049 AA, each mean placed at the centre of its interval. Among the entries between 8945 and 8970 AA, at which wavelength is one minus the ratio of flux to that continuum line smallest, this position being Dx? 8955.37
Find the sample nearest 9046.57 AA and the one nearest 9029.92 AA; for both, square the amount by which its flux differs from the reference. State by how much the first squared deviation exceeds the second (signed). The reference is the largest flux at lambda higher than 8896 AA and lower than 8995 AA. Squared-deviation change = -3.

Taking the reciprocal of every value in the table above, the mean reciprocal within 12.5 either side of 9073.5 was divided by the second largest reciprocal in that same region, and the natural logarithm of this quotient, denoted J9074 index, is -0.014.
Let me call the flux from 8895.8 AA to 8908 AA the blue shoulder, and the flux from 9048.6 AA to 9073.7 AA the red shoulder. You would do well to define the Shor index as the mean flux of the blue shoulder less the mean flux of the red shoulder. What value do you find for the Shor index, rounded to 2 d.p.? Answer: 0.22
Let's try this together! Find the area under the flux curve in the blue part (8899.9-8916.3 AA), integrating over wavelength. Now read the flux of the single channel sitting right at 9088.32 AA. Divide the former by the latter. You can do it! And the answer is 17.4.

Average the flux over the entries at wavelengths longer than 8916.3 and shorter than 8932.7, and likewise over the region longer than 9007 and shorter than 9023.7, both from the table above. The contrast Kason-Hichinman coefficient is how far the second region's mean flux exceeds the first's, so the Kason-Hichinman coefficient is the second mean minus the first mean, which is -1.2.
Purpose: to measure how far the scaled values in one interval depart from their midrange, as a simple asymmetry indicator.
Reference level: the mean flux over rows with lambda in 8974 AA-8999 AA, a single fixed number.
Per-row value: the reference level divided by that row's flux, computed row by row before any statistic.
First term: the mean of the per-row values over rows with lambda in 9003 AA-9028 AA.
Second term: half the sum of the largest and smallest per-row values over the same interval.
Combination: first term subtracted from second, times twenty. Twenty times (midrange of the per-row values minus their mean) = -0.10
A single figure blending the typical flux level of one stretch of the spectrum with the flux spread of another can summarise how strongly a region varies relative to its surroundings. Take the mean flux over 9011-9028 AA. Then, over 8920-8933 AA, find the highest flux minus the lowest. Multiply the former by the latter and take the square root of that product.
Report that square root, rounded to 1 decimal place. 3.4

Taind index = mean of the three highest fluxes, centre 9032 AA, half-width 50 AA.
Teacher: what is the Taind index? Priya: 21.0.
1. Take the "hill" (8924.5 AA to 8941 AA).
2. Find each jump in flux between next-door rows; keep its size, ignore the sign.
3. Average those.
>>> 0.41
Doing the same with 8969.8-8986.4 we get 0.60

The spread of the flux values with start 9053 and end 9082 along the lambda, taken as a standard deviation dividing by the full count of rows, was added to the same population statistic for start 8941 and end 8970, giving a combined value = 0.71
